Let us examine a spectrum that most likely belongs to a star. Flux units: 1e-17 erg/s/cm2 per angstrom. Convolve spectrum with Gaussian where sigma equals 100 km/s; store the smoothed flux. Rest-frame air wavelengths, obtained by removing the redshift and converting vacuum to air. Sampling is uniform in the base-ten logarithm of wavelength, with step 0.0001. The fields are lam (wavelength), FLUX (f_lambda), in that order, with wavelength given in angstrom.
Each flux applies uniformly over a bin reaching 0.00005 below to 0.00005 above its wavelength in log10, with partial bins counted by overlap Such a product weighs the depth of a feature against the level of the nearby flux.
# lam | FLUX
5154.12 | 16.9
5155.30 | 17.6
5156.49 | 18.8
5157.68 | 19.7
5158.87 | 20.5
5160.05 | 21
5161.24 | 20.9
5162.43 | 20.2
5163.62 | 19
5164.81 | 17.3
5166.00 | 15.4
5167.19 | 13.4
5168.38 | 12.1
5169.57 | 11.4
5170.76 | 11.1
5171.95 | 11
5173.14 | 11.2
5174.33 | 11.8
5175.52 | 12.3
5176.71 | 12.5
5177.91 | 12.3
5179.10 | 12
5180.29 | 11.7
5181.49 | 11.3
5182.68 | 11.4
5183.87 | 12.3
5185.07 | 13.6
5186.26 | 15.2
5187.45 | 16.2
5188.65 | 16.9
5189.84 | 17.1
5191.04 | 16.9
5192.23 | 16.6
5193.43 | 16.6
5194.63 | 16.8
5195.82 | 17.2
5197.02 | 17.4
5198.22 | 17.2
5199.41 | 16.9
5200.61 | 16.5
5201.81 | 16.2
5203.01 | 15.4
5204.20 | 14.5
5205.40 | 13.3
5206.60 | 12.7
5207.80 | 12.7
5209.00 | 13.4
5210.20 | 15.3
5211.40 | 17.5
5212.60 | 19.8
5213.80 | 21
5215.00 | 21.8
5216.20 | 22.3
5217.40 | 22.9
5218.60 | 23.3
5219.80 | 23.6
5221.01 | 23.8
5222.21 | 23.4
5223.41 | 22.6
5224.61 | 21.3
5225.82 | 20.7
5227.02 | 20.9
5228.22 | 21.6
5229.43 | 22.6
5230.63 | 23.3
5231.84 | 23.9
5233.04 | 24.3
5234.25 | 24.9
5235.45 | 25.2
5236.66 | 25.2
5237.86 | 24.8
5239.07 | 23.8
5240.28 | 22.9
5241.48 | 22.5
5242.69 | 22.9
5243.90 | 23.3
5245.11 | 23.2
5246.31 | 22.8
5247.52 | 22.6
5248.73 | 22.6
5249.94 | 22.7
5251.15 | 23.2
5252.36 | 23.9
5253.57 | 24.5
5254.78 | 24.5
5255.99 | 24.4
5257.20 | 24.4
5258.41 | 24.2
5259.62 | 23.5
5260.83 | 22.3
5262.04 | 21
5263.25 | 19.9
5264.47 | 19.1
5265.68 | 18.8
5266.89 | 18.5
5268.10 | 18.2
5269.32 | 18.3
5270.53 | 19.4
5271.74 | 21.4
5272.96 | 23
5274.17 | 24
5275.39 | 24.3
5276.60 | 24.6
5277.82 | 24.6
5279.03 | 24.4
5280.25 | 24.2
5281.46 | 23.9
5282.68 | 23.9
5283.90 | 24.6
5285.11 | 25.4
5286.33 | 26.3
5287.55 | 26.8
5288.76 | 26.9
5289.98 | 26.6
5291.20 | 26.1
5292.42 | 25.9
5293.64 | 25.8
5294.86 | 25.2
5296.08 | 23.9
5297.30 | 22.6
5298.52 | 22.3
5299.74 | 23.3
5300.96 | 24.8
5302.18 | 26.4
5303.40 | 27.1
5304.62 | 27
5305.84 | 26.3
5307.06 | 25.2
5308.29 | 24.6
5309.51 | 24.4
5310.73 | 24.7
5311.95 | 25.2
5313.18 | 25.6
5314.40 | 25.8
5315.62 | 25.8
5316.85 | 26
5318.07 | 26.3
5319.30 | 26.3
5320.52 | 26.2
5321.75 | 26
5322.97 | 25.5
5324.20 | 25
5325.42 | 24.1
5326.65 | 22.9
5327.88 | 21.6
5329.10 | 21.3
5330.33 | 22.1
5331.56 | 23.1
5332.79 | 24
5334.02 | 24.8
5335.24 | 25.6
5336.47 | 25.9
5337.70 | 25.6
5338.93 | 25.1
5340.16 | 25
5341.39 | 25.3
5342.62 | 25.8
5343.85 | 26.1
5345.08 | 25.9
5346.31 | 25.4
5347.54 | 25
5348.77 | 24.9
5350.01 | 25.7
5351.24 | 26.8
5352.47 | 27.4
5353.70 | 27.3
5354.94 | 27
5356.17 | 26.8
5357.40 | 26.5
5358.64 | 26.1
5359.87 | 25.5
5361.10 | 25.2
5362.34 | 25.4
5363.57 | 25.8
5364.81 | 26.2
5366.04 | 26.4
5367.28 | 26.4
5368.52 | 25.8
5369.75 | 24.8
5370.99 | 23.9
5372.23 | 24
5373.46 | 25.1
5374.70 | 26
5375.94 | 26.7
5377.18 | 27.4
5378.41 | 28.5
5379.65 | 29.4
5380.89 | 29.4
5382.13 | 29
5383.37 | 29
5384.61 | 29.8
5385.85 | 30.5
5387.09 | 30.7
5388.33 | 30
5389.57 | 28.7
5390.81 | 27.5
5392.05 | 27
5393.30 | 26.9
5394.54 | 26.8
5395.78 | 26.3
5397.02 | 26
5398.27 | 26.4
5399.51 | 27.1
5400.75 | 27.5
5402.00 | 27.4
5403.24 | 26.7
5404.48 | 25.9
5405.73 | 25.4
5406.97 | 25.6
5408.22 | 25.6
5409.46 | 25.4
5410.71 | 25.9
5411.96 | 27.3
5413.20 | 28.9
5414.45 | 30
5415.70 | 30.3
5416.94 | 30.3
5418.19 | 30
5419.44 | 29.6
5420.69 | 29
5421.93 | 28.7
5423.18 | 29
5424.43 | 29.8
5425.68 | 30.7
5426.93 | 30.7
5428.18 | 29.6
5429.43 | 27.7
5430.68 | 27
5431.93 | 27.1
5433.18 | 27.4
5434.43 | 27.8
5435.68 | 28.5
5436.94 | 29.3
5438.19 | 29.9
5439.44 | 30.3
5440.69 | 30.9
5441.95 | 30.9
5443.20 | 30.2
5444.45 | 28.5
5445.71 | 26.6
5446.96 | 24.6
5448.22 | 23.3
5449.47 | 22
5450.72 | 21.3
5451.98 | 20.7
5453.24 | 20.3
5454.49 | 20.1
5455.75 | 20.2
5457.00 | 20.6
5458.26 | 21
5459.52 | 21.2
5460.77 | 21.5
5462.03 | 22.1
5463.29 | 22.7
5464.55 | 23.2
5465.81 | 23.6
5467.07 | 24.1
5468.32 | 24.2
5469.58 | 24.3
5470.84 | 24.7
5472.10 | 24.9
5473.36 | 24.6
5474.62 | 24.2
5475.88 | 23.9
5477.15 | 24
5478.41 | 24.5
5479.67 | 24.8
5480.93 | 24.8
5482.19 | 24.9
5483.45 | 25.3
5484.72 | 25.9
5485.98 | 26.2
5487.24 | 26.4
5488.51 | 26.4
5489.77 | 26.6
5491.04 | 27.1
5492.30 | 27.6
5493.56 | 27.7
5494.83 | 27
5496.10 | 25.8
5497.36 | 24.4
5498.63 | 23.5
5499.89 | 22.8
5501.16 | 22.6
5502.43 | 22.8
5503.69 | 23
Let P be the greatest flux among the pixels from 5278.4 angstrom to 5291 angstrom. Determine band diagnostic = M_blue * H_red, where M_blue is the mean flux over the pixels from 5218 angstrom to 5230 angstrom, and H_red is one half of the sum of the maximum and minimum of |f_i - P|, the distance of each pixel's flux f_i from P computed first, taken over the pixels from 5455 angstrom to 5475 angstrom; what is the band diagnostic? 97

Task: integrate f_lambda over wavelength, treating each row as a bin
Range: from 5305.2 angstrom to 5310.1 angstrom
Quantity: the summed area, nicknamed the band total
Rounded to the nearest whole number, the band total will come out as 123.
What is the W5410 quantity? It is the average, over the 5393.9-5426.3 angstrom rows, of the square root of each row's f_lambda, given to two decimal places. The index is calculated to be 5.27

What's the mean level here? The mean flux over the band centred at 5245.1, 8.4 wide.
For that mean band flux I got 22.8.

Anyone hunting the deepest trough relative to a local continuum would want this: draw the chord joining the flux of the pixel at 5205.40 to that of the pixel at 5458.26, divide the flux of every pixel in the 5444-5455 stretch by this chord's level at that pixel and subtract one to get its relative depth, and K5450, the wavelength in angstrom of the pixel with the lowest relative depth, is 5454.49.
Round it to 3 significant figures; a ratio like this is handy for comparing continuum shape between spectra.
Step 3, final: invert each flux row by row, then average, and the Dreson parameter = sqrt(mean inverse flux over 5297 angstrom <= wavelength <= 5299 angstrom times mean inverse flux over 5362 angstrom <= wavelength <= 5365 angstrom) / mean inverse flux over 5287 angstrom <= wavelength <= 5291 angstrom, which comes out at 1.11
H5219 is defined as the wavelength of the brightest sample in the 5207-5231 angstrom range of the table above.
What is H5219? 5221.01 angstrom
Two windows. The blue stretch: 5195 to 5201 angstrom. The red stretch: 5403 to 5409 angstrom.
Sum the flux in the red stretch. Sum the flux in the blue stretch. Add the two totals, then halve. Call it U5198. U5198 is 107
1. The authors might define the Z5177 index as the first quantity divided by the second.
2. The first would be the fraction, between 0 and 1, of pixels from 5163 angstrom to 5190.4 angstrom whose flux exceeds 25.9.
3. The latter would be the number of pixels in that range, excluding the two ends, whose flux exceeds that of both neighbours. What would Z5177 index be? 0.00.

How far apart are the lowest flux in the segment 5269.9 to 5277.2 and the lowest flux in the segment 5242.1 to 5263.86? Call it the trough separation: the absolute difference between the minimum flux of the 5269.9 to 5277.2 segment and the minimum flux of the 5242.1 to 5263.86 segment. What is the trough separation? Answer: 0.5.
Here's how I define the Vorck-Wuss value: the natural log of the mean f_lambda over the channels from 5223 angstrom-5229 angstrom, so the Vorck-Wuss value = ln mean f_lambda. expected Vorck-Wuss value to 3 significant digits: 3.06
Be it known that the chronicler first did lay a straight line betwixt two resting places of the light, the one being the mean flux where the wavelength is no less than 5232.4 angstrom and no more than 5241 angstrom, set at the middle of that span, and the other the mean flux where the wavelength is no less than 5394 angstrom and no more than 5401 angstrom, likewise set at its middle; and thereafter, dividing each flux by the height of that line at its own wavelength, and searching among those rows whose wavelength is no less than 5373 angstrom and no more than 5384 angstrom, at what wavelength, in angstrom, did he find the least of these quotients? 5373.46 angstrom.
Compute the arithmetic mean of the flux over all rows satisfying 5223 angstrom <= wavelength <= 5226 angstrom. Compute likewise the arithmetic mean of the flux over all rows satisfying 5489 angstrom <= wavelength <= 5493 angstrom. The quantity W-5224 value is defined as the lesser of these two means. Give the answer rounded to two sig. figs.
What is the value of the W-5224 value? 22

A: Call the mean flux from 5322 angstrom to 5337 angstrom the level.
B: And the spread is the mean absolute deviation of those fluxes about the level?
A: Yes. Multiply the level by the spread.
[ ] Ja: 32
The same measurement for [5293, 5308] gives 34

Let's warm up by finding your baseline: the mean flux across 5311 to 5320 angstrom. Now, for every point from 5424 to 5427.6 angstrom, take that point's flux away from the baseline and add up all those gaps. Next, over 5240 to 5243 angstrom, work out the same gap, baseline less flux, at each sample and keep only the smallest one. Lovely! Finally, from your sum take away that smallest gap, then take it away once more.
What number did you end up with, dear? -20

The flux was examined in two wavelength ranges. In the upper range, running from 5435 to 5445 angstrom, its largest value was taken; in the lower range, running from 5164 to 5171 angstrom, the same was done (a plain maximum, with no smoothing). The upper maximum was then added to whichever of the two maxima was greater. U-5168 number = 62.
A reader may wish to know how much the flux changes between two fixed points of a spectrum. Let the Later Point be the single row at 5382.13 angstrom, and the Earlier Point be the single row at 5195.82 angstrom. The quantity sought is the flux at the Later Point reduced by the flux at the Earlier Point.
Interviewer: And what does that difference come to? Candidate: 12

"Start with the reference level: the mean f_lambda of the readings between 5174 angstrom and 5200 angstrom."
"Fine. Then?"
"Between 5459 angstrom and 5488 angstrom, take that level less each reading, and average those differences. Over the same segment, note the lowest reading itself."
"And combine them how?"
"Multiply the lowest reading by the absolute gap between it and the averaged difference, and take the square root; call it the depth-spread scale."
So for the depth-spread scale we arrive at 25.5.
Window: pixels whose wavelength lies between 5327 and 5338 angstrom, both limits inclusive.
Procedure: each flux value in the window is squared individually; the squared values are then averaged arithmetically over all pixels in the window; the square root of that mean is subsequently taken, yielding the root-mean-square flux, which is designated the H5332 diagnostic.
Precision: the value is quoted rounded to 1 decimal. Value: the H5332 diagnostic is 23.8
